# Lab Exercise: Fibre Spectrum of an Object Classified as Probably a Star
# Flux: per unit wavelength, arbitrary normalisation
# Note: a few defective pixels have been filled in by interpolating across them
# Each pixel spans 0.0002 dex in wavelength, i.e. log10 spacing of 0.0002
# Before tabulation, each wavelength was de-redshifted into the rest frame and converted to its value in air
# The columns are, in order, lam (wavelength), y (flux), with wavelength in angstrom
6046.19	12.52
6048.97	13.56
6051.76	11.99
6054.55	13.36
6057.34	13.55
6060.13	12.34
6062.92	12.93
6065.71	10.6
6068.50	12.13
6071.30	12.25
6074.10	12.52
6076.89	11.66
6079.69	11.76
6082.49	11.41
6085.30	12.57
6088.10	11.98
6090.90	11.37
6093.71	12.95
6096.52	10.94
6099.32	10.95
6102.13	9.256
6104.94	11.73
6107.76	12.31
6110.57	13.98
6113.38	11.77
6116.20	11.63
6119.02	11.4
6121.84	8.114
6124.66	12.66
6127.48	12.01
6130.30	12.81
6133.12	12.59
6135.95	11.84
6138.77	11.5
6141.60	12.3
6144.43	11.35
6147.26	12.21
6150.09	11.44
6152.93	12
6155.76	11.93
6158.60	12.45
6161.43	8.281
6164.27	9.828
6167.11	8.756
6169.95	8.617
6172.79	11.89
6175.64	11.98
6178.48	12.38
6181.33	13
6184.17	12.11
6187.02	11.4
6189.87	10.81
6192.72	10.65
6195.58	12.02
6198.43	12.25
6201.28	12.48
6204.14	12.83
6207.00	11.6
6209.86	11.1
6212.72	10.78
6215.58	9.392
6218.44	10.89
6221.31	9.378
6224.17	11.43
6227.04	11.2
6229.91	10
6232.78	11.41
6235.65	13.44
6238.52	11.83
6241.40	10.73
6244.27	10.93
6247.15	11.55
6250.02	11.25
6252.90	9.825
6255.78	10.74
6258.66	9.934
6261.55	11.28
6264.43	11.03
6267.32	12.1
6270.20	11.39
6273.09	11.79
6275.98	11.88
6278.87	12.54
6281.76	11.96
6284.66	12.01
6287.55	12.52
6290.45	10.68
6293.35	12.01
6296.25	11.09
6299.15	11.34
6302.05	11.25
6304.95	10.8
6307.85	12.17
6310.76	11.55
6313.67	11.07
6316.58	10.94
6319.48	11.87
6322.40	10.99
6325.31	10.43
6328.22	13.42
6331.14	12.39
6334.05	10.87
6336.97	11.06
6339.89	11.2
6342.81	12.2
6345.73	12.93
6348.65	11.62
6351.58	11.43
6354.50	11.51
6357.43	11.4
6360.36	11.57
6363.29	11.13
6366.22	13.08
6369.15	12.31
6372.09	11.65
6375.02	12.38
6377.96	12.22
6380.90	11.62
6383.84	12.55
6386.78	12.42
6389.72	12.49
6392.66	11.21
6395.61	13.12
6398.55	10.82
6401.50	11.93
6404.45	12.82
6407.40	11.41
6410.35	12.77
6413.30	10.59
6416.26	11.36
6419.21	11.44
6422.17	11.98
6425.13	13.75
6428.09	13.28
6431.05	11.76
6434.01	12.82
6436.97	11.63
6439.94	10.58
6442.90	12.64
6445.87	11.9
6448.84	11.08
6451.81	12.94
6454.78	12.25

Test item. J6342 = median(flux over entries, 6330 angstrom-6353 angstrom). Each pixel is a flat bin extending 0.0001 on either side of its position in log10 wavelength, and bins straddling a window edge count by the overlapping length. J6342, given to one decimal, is 11.5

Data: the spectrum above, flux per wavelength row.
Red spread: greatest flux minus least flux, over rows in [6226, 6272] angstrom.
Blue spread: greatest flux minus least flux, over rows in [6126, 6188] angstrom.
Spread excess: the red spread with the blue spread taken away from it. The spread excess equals -1.1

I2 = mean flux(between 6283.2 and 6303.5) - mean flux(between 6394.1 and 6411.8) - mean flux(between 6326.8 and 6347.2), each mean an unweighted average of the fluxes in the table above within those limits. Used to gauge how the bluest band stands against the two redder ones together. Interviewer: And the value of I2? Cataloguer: -12.6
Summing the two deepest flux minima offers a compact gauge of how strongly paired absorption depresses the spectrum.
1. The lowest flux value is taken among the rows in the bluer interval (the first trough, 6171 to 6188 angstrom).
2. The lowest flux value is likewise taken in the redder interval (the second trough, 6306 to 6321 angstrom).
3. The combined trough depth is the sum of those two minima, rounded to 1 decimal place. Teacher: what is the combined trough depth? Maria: 22.3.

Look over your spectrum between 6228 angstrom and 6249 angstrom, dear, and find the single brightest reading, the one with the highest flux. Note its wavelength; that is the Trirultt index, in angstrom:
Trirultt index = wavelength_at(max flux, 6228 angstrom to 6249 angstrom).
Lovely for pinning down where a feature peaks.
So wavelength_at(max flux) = 6235.65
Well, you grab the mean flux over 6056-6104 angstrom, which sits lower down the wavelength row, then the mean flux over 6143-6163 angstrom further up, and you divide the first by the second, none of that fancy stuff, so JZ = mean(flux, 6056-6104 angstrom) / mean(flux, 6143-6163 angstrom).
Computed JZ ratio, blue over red 1.04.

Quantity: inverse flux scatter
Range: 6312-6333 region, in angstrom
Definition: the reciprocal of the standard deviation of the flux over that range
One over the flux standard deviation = 1.0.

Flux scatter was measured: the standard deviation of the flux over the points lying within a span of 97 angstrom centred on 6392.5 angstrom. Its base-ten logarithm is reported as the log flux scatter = -0.10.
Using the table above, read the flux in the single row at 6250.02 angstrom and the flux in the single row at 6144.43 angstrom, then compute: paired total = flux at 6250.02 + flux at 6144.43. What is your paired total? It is 22.6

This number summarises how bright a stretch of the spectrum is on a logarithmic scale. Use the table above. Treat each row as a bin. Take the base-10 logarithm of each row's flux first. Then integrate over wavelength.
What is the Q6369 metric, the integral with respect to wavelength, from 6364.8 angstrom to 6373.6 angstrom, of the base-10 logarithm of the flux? 10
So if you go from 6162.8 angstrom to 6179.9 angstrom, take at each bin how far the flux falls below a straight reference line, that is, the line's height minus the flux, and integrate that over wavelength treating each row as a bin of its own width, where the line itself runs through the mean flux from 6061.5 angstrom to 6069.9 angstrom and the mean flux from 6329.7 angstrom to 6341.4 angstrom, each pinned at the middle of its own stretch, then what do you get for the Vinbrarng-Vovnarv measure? 19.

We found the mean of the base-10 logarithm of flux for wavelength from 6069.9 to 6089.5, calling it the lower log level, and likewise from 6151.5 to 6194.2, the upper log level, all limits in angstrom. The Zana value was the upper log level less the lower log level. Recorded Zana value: -0.04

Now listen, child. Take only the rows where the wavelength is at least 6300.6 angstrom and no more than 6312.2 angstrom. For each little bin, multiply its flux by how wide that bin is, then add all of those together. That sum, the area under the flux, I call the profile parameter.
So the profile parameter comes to 133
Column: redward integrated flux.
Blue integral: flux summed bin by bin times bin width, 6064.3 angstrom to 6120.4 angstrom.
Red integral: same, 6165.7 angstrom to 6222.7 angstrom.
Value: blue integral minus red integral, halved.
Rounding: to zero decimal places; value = 10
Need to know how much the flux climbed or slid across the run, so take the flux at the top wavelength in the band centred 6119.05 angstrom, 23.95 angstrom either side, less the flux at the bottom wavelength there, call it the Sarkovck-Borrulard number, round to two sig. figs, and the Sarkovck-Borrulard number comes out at 1.4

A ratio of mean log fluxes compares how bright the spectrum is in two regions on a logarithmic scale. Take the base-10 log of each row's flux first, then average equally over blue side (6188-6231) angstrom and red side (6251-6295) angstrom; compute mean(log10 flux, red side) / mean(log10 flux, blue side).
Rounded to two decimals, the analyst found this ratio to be 1.01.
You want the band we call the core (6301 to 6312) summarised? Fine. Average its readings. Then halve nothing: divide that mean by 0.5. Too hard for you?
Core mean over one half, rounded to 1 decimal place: 22.9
